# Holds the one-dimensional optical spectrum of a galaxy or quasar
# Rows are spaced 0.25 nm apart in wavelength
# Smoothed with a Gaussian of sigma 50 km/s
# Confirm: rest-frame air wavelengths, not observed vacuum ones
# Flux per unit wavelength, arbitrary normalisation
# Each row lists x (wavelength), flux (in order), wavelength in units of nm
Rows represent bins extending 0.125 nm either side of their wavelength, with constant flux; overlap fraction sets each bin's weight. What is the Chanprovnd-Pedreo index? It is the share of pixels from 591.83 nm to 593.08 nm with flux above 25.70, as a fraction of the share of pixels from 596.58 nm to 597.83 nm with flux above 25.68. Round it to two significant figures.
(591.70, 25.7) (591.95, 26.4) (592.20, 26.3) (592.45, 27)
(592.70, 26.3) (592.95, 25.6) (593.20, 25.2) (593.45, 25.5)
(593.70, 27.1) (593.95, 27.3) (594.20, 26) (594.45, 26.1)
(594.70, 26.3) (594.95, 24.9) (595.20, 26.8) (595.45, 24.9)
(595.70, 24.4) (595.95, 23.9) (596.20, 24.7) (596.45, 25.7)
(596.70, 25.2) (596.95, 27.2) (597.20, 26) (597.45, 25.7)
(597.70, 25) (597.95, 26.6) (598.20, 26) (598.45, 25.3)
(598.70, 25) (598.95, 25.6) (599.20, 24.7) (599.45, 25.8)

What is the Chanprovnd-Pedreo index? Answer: 1.3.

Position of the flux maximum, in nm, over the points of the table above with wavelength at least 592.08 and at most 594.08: 593.95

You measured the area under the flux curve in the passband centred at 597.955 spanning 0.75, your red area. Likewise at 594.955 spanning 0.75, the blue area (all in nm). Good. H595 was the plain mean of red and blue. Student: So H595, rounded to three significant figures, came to 19.4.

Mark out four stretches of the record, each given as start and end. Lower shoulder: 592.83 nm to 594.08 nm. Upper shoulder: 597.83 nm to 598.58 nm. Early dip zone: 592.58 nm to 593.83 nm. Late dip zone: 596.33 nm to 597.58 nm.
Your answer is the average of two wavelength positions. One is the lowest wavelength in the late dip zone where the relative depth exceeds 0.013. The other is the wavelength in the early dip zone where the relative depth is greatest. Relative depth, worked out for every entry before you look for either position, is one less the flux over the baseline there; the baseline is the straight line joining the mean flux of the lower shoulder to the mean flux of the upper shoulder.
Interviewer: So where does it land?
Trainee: 594.95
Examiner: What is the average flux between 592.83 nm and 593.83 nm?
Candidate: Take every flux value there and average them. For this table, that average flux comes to 25.9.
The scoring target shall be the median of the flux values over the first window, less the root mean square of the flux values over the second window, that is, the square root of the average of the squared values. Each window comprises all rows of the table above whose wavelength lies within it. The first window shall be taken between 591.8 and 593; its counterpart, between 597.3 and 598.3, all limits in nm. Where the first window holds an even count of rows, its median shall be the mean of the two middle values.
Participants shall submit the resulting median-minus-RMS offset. 0.47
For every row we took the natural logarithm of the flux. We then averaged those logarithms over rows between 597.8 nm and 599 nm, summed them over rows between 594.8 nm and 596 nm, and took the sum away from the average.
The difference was -12.84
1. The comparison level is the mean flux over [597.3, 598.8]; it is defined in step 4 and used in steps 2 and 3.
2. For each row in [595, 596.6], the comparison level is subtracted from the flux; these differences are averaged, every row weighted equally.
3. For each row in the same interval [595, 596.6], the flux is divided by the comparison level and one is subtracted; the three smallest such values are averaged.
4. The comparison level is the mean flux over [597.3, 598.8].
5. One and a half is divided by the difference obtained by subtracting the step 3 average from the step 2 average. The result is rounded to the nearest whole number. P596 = -3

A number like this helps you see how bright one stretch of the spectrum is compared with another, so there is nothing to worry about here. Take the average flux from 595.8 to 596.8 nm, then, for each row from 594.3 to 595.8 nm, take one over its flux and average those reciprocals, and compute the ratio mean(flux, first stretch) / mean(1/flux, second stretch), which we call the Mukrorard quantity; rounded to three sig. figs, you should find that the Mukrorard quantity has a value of 635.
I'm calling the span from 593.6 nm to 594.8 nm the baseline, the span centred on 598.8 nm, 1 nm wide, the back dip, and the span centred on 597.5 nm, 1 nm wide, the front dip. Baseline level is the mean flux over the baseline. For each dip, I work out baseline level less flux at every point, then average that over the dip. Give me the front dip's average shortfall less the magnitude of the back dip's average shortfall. -0.7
